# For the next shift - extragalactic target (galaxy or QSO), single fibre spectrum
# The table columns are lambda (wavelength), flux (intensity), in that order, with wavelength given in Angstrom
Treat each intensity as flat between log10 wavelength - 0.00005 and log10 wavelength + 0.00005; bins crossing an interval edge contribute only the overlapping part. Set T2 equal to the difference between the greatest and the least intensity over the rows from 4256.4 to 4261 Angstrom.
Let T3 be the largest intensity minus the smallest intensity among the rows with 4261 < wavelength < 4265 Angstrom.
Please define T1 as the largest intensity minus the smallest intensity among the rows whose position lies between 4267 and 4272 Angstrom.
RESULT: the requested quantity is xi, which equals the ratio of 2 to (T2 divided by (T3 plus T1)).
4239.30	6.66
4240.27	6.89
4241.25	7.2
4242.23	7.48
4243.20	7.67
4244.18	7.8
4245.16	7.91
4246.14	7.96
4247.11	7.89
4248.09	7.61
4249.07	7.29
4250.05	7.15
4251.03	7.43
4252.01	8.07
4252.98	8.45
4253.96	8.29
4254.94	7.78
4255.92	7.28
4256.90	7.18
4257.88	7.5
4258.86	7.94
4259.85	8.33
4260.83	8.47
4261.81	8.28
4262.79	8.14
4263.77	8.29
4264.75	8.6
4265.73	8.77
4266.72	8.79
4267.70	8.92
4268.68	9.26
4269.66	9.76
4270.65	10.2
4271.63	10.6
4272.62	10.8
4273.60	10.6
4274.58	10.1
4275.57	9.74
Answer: 3.3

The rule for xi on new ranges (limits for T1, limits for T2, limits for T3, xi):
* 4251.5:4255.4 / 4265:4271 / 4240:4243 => 1.8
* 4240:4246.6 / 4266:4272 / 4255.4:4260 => 2.5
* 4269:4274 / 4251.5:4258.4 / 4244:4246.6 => 1.9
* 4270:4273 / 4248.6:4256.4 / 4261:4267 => 1.9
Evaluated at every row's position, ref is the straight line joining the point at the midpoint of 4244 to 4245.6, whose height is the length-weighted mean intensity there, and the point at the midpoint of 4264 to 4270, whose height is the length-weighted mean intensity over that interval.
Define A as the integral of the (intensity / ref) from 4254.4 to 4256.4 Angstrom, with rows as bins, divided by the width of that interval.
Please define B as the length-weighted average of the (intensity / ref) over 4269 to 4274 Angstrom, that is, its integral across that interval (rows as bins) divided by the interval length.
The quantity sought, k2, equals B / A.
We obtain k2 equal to 1.25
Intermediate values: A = 0.90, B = 1.12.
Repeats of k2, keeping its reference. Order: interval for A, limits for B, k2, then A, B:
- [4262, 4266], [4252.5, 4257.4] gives 0.98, 0.96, 0.93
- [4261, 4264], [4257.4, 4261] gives 0.99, 0.95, 0.93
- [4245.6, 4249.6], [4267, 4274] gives 1.13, 0.96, 1.09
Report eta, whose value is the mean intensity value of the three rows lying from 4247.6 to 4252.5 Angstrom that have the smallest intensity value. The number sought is 7.3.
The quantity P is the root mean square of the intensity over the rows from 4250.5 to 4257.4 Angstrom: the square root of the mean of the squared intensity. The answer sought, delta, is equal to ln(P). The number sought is 2.05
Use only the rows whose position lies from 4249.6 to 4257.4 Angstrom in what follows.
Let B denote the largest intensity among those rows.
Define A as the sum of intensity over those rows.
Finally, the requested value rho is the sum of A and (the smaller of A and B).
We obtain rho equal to 70.1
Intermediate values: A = 61.6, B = 8.45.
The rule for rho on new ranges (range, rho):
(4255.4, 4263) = 71.6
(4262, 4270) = 80.3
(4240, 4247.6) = 68.8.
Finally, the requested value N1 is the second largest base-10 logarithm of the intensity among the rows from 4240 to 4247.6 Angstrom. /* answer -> 0.90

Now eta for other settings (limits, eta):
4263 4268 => 8.6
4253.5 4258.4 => 7.3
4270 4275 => 10.3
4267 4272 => 9.3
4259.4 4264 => 8.2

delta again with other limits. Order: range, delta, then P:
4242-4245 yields 2.03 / 7.7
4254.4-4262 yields 2.06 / 7.9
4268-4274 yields 2.32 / 10.2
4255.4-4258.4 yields 1.99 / 7.3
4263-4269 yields 2.17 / 8.8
